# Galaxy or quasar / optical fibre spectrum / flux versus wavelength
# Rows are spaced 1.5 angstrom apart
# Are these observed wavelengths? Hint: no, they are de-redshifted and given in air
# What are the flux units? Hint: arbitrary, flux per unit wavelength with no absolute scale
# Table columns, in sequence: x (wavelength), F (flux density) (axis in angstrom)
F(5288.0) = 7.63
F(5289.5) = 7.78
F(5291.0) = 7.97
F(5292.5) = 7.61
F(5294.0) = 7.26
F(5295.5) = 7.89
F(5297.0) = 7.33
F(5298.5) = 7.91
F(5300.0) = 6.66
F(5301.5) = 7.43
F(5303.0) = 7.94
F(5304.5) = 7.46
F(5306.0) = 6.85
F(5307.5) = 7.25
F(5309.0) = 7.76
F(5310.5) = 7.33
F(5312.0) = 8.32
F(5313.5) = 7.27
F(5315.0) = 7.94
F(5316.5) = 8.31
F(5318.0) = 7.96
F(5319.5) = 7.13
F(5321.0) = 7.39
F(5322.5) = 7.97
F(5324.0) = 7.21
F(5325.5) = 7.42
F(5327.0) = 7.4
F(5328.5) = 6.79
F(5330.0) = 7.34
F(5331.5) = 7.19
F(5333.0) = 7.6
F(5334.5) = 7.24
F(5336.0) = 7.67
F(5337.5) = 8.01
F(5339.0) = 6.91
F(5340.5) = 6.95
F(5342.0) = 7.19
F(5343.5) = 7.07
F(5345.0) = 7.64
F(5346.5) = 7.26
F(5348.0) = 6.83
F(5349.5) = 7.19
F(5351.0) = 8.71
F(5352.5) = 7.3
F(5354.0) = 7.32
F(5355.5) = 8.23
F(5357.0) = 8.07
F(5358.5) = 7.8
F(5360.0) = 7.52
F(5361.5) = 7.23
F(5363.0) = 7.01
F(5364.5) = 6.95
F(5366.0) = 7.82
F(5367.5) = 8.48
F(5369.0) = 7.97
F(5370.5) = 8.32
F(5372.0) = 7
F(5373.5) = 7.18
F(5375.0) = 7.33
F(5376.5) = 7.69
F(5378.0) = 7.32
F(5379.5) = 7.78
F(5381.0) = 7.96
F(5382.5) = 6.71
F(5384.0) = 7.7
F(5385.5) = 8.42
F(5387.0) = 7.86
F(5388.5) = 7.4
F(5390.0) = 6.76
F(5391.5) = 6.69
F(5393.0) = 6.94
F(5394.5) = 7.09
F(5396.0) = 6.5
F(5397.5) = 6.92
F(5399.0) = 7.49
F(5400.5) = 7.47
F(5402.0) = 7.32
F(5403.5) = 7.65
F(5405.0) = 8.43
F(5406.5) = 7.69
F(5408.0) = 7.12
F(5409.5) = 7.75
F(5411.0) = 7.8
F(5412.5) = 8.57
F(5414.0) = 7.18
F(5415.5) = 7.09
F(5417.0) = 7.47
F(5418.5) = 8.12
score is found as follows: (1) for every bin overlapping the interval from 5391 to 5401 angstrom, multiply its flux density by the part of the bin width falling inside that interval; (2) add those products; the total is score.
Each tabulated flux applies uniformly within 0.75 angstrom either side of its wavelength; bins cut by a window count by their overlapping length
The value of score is 70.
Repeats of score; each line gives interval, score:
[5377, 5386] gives 69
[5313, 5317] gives 31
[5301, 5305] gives 31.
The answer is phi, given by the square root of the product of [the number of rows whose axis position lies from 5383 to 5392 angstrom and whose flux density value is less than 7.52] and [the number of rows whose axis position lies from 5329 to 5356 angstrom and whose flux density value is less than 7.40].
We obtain 6.0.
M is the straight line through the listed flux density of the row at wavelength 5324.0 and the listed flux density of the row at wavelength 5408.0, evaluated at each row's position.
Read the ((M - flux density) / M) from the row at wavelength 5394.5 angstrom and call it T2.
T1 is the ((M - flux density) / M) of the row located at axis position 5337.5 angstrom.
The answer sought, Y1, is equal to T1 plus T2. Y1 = -0.11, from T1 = -0.11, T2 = 0.006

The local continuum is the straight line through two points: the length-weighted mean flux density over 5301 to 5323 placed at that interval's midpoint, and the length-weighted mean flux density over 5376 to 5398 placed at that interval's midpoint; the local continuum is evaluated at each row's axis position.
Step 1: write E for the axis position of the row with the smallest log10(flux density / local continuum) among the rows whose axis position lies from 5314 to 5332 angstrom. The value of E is 5328.5 angstrom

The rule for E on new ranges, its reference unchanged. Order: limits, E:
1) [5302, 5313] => 5306.0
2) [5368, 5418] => 5396.0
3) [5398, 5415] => 5408.0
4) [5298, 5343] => 5300.0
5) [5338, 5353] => 5348.0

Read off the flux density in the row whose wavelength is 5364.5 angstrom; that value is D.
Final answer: 6.95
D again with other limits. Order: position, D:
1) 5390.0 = 6.76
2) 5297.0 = 7.33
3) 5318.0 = 7.96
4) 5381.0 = 7.96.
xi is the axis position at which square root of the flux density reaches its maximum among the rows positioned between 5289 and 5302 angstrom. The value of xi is 5291.0 angstrom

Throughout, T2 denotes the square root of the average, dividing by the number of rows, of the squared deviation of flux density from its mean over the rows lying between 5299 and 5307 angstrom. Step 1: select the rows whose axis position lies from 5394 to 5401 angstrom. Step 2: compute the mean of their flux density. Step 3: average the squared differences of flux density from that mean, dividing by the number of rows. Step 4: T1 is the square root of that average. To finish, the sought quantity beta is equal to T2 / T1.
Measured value 1.2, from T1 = 0.37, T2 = 0.46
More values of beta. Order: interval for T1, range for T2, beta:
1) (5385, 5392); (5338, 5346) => 0.4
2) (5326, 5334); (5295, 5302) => 1.7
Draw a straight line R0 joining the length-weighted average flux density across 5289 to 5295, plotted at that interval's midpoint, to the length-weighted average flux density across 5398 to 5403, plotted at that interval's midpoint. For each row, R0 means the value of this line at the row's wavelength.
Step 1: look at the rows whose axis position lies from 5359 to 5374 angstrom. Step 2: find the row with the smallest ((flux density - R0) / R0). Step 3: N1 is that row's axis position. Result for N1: 5364.5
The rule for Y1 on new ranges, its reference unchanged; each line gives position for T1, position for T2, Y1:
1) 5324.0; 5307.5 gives 0.00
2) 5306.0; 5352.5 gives 0.04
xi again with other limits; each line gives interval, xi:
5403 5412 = 5405.0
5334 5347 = 5337.5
